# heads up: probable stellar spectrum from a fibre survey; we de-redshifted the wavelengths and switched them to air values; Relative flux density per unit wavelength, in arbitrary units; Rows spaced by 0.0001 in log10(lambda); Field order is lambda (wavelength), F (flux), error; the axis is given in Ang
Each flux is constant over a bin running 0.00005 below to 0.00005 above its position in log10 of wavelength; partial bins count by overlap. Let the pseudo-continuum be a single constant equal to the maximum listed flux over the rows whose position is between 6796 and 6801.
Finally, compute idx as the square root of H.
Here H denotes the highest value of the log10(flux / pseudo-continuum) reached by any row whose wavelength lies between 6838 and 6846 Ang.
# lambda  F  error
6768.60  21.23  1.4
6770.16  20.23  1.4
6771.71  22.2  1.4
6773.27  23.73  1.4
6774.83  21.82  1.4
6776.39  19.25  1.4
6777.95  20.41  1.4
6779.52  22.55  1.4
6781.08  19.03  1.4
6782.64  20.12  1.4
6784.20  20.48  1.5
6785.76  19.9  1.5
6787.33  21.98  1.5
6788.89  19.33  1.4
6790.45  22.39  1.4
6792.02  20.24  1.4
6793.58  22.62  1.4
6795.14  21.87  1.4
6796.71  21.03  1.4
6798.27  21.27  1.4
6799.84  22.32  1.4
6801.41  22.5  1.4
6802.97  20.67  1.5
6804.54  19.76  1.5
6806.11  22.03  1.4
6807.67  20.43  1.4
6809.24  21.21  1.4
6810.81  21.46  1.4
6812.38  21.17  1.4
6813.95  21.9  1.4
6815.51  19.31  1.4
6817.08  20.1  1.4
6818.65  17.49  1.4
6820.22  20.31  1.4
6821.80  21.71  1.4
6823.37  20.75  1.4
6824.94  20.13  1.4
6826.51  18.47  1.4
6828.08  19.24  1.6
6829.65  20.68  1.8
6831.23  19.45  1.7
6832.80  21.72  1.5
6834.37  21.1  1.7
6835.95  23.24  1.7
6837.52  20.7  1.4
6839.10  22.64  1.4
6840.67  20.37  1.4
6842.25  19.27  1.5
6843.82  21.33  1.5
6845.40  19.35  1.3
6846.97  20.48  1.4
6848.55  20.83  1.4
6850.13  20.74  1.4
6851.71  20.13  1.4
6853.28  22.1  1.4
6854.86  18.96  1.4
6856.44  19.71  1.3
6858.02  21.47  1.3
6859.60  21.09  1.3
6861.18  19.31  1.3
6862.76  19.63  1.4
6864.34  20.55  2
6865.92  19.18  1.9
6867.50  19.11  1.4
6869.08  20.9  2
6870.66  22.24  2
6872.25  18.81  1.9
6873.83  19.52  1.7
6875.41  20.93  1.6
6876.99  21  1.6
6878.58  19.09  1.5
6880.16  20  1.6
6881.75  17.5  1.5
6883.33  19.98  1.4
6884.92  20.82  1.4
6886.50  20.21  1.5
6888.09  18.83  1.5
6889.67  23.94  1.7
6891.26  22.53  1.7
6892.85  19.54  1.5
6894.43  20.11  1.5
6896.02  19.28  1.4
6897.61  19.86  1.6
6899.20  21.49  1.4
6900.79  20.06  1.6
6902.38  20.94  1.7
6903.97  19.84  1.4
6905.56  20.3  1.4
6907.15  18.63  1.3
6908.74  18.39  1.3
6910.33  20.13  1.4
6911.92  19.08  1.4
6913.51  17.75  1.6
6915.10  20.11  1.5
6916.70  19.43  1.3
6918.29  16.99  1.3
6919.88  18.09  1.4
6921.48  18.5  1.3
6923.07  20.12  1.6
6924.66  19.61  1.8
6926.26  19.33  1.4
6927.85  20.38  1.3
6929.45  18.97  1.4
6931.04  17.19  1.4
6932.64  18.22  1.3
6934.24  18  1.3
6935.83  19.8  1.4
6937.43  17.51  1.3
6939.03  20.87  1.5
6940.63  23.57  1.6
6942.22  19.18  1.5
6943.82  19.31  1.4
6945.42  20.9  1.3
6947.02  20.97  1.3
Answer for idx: 0.079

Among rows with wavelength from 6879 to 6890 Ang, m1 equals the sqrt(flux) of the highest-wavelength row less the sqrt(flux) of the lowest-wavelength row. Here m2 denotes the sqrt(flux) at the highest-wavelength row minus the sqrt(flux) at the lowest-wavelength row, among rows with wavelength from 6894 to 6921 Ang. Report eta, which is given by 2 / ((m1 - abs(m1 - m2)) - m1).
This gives -3.1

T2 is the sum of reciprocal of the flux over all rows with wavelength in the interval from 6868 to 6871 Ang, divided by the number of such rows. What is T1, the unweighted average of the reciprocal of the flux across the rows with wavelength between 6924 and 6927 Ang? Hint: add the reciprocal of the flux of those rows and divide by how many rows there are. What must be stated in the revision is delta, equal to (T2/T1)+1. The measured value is 1.90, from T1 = 0.0514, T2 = 0.0464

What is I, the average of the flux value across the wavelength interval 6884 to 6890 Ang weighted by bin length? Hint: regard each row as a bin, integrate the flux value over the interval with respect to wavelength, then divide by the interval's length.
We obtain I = 20.7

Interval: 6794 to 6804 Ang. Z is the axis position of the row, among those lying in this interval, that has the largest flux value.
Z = 6801.41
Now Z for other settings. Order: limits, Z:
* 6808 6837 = 6835.95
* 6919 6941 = 6940.63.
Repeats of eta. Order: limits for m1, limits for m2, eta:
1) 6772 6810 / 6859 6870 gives -8.2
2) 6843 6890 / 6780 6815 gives -46.5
